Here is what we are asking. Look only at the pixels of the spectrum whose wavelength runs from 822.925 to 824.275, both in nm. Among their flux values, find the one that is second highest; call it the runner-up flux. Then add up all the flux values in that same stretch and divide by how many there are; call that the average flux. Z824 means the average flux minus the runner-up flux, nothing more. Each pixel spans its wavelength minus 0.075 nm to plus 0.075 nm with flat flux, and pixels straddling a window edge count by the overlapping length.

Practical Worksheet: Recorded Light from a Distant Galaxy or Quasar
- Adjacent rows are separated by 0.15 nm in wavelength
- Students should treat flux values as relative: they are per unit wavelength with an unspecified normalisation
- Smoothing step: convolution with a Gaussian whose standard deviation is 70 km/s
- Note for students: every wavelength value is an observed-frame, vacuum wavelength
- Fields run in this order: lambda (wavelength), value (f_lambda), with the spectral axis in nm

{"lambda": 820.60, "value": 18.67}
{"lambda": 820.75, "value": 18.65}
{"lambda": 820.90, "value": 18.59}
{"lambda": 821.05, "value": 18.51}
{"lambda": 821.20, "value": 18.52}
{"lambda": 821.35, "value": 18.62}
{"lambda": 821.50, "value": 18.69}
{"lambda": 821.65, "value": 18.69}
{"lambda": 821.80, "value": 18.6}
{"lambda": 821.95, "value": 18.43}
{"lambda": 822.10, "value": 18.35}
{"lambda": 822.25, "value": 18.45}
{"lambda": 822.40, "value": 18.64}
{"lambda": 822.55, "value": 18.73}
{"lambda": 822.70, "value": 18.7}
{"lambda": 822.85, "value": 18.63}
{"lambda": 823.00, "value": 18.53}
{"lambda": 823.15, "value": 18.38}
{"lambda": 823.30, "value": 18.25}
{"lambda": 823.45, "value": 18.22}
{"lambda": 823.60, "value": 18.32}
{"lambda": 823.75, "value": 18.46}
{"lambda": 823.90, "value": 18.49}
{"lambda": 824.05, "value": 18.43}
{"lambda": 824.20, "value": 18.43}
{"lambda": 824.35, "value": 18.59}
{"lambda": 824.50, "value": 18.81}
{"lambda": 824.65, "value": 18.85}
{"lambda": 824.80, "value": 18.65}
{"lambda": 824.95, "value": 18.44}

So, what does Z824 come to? -0.100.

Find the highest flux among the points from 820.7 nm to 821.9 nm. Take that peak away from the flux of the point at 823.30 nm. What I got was -0.44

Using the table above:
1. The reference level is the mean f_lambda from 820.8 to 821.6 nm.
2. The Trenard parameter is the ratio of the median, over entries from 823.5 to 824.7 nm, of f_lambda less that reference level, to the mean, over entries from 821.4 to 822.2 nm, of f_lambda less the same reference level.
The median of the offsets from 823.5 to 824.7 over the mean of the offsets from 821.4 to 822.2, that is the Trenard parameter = 3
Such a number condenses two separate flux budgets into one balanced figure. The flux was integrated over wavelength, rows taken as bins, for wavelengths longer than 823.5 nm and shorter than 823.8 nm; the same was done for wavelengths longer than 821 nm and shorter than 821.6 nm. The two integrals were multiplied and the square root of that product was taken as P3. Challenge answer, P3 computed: 7.8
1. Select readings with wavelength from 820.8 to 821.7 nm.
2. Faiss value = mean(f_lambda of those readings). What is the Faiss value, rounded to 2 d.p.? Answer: 18.60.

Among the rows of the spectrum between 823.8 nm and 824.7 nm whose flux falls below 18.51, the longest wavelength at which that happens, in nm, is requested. 824.20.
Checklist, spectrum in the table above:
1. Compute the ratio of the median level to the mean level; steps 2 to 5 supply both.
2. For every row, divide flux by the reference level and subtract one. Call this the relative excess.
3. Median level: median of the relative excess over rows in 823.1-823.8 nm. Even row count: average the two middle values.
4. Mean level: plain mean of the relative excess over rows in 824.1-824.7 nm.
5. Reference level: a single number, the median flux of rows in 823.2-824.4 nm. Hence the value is -0.5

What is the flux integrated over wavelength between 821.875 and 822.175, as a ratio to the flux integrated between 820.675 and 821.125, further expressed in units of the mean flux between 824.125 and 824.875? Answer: 0.035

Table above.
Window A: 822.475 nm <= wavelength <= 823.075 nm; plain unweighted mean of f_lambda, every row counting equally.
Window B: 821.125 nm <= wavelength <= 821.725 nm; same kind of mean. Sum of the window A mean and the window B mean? 37.3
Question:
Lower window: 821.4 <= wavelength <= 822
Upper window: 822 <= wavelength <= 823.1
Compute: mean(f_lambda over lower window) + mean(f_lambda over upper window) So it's 37.2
